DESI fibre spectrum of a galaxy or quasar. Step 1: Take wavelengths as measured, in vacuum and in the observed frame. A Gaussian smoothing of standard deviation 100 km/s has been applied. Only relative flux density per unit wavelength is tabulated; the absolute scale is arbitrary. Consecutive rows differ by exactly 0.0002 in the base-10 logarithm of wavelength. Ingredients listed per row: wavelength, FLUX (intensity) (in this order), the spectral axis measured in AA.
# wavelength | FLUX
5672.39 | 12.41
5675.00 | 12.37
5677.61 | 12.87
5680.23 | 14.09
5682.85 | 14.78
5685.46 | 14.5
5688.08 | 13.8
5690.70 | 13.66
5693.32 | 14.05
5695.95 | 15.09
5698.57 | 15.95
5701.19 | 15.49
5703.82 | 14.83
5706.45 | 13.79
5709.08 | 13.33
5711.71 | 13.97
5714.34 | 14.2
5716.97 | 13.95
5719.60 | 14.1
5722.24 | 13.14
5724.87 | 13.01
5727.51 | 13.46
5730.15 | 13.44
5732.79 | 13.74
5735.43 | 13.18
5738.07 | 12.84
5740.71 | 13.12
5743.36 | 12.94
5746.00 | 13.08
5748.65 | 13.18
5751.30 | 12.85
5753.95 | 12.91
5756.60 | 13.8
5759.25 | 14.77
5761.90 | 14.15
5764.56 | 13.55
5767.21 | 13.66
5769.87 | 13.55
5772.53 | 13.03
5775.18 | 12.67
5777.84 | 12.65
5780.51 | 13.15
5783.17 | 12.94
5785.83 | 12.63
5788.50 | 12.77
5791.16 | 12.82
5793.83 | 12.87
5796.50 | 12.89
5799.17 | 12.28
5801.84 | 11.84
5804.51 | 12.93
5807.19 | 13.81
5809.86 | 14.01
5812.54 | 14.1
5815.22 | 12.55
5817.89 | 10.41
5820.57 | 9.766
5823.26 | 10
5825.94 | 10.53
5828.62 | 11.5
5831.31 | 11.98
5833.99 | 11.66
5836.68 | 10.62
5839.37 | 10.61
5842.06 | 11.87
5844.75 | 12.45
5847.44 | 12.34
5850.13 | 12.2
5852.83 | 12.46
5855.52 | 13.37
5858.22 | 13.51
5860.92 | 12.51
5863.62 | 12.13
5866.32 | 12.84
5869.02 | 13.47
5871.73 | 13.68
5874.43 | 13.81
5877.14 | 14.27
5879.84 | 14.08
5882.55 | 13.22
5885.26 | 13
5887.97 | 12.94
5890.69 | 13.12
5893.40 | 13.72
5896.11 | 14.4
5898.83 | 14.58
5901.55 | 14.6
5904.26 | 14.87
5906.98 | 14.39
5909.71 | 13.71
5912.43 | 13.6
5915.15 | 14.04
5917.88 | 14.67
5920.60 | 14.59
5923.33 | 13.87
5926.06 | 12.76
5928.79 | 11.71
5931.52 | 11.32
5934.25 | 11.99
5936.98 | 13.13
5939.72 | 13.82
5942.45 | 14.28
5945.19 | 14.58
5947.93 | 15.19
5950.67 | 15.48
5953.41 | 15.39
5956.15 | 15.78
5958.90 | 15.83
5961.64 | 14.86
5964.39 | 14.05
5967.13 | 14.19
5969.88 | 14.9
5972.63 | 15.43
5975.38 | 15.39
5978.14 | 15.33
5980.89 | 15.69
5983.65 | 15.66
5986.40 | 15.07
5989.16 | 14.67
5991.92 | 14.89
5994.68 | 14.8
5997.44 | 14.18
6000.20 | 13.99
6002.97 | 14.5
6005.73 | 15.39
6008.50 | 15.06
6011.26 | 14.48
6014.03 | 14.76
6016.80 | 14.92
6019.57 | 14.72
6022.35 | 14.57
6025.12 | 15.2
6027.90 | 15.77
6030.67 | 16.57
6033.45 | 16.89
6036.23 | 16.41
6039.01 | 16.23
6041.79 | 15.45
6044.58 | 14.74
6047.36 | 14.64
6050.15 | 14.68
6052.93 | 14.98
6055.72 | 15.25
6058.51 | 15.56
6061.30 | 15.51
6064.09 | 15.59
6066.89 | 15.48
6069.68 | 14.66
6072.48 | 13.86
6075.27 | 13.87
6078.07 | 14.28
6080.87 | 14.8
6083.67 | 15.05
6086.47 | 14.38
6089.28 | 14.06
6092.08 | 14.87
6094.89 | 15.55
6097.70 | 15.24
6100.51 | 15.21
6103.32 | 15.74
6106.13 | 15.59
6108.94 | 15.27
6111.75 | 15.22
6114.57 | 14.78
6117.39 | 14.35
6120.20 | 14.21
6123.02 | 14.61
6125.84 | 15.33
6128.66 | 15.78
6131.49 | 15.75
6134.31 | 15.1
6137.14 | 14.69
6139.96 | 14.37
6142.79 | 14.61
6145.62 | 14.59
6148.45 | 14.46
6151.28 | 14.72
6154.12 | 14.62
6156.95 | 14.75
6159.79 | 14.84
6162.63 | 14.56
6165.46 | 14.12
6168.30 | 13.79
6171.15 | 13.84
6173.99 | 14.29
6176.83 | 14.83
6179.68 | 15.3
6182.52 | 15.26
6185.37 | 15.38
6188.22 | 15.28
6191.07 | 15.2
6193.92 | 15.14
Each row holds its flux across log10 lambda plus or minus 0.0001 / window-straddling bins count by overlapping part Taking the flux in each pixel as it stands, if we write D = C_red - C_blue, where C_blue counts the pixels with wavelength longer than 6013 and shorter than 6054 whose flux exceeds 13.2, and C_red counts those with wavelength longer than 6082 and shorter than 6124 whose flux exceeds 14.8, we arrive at -6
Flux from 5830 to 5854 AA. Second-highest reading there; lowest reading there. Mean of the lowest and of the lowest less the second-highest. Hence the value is 4.4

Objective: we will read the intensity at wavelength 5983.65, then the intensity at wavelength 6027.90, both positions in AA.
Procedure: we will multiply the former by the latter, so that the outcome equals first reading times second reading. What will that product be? 247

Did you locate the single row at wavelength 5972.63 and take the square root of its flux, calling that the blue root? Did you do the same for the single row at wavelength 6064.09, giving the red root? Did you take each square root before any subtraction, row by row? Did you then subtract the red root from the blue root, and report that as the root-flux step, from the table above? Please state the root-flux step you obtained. -0.02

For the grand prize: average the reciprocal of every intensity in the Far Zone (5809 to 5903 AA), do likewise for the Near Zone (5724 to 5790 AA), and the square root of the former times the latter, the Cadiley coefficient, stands 0.0778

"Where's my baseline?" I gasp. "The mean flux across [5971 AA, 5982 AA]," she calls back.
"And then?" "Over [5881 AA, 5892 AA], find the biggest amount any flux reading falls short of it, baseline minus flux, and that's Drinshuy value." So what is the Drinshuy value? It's 2.5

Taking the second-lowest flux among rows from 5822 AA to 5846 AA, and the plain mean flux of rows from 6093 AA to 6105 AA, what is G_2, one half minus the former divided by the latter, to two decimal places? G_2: -0.18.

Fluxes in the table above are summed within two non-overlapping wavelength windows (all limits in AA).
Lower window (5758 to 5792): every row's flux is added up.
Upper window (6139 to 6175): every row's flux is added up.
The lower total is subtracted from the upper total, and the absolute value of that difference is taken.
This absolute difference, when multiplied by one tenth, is 1.5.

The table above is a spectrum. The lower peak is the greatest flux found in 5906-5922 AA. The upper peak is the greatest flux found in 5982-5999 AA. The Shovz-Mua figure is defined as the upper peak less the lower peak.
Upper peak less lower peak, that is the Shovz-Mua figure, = 1.0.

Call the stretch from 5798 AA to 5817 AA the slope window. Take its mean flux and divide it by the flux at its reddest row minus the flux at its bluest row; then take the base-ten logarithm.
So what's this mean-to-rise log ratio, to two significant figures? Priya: 1.7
